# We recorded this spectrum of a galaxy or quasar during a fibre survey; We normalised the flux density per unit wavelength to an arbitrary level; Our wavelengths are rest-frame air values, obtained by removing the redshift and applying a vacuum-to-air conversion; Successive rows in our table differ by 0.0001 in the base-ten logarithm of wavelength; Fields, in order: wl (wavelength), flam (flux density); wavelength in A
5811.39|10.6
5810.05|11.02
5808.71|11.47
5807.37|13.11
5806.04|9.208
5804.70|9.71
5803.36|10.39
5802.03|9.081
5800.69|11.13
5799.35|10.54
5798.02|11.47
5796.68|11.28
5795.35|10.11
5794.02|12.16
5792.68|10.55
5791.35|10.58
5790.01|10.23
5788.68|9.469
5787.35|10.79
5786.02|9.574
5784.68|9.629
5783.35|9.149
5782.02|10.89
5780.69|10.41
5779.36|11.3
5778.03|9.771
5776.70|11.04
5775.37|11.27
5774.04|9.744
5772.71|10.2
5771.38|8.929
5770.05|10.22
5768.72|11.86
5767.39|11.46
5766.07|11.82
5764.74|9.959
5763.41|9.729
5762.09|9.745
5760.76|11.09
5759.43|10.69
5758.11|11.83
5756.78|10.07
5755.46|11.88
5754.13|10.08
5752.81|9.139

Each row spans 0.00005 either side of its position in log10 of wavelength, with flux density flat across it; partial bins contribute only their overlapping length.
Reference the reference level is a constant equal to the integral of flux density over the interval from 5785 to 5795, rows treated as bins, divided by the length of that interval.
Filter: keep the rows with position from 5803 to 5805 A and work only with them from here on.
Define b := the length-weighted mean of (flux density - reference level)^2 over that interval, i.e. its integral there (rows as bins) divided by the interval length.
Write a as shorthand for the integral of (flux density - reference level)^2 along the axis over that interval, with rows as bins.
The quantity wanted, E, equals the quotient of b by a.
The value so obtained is 0.50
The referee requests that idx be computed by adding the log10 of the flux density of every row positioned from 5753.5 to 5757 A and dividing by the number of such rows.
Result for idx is 1.03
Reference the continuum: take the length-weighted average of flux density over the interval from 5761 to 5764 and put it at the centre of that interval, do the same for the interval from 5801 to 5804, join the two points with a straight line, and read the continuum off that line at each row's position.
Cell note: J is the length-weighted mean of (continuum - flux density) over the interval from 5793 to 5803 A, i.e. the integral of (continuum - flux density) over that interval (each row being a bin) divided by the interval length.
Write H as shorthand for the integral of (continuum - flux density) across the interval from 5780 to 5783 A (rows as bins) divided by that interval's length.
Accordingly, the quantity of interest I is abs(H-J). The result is 0.3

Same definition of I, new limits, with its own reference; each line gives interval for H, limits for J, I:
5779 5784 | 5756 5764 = 0.1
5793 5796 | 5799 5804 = 0.8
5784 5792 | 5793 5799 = 1.1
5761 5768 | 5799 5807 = 0.4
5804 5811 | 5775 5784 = 0.4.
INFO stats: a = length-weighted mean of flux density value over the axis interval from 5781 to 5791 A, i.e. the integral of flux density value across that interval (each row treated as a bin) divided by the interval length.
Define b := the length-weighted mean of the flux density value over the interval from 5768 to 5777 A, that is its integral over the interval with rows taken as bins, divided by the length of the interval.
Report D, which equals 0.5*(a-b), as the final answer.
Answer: -0.22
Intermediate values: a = 10.0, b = 10.4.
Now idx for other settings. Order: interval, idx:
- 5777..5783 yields 1.02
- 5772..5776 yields 1.02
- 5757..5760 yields 1.05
